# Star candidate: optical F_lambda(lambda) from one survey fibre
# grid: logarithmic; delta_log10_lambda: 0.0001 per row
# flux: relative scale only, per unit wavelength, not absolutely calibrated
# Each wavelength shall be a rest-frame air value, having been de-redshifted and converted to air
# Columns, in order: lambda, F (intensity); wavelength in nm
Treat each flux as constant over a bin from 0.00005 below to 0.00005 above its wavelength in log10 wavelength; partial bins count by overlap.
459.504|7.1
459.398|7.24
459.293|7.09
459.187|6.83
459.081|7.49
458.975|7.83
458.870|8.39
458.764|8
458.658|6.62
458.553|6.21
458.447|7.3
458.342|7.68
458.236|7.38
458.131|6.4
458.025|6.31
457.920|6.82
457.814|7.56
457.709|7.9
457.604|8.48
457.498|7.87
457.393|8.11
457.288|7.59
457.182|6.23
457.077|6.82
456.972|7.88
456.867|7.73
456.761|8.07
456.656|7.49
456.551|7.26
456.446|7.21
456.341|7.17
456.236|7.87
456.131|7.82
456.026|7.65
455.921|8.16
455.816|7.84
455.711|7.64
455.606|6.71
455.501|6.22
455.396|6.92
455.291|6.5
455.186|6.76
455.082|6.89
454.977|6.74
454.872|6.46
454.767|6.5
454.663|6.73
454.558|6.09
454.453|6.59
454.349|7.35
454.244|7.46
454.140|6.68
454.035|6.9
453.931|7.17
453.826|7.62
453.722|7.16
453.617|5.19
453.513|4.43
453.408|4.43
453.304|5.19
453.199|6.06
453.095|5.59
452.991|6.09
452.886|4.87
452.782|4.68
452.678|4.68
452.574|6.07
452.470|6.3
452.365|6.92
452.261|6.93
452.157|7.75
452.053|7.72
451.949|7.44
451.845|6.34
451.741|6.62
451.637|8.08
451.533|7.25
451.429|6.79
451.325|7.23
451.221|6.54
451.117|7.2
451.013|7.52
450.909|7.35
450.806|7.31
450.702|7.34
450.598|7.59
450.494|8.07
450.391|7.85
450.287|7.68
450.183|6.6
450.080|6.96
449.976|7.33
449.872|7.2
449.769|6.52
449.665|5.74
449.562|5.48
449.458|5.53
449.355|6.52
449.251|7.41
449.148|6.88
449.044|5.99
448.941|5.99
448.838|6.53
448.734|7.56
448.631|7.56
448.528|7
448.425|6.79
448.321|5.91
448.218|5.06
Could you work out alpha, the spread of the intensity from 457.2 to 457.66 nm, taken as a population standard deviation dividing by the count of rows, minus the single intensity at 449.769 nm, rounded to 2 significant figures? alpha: -6.2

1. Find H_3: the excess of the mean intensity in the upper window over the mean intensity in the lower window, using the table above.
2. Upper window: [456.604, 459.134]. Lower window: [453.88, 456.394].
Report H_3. 0.39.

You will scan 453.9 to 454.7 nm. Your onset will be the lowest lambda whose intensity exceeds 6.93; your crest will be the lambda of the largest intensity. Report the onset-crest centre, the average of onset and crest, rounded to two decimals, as 454.09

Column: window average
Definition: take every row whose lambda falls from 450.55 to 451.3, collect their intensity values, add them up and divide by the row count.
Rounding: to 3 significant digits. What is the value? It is 7.26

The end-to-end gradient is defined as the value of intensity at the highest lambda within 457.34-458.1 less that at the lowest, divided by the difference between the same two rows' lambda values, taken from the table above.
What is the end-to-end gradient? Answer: -2.8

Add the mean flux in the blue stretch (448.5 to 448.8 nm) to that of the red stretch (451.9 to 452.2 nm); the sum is 15.0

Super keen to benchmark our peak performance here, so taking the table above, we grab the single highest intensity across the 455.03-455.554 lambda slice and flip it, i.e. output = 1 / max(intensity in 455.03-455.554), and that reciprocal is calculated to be 0.145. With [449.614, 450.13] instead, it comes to 0.136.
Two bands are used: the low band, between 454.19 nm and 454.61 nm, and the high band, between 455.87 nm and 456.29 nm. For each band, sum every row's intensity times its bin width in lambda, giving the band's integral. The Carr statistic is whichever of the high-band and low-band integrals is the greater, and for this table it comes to 3.31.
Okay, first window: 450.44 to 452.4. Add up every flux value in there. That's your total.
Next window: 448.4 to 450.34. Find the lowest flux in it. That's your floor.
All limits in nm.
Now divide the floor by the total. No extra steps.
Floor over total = 0.0397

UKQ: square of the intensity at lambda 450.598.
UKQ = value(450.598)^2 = 57.6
